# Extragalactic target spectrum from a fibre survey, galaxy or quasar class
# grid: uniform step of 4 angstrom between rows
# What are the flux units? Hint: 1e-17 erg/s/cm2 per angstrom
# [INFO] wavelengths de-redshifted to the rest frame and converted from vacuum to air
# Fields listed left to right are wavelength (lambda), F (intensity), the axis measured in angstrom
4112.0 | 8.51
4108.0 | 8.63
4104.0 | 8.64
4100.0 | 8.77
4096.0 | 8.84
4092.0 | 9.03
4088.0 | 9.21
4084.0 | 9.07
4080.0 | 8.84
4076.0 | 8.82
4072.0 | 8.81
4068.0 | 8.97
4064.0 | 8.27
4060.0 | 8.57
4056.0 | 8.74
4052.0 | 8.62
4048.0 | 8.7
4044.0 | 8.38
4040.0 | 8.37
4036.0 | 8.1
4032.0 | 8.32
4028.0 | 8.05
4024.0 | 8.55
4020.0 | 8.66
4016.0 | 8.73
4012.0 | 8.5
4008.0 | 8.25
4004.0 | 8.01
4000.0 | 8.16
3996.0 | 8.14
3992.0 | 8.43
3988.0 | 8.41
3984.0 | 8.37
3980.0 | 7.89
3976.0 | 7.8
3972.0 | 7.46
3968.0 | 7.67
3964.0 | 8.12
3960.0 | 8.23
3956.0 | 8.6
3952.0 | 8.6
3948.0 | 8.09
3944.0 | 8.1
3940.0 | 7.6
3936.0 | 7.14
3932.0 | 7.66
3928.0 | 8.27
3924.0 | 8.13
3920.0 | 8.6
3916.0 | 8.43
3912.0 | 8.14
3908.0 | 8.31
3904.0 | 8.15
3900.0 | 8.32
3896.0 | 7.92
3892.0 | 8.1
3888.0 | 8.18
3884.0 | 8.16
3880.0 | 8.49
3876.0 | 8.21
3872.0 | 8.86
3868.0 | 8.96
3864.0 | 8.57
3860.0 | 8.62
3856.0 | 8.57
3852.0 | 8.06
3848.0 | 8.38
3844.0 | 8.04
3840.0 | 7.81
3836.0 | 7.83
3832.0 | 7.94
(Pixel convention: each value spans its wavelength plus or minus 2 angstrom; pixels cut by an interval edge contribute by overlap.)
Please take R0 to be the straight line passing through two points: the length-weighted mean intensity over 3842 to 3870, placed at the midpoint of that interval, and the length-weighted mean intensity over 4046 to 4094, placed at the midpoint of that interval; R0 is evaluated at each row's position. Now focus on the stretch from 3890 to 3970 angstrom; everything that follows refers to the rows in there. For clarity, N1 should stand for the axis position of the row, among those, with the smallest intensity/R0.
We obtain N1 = 3936.0 angstrom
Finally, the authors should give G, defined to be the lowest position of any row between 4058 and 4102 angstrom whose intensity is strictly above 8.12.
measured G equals 4060.0 angstrom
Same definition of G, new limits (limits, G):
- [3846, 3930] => 3848.0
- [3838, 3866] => 3848.0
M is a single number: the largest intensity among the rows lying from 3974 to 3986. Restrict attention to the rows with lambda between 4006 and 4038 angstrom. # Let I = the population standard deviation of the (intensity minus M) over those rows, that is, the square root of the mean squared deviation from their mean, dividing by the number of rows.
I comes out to 0.237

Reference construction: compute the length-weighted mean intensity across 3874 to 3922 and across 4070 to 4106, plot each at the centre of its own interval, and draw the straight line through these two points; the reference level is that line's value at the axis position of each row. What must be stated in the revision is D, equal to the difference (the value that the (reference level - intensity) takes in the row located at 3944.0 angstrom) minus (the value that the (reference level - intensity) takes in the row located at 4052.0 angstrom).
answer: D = 0.2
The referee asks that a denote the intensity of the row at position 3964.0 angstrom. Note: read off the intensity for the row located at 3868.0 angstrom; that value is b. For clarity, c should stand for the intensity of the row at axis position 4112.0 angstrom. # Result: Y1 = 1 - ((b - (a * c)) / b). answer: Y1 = 7.7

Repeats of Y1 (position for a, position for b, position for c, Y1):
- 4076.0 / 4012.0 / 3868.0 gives 9.3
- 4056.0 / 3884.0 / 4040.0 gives 9.0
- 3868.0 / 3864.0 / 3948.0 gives 8.5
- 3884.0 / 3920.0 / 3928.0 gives 7.8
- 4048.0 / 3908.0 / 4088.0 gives 9.6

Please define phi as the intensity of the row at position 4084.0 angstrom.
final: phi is 9.07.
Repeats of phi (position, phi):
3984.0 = 8.37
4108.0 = 8.63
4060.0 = 8.57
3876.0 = 8.21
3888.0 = 8.18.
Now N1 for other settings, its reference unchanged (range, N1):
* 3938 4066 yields 3972.0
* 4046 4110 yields 4064.0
